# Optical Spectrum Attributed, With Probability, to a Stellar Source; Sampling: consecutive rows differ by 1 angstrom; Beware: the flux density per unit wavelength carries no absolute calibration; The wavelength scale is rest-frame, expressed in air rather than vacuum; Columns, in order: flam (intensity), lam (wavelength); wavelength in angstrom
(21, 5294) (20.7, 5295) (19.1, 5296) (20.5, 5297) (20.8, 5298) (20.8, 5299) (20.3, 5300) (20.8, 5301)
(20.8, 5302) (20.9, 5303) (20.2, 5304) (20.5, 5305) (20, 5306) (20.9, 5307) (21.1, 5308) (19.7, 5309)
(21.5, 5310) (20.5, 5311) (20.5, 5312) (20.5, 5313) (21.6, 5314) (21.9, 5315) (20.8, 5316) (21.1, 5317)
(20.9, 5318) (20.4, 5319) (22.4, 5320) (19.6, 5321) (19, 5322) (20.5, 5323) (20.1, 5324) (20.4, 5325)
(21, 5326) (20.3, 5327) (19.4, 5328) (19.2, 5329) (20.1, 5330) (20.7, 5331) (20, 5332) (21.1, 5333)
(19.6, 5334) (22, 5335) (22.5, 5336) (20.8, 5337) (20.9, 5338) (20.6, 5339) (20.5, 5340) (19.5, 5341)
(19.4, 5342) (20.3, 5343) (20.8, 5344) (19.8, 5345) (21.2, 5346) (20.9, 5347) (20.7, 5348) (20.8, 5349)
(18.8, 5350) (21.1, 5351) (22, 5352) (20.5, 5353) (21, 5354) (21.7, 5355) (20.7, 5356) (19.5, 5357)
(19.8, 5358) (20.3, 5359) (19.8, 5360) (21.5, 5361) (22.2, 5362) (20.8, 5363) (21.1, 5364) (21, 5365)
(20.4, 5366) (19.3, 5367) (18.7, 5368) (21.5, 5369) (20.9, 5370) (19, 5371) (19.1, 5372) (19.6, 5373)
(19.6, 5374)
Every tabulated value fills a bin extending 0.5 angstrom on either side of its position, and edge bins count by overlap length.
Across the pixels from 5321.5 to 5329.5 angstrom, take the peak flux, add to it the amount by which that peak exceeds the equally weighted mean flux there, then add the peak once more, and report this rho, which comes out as 43.0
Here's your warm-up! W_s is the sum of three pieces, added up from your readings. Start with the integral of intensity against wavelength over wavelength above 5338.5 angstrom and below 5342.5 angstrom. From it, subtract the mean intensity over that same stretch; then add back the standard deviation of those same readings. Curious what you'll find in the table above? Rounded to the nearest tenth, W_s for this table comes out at 60.6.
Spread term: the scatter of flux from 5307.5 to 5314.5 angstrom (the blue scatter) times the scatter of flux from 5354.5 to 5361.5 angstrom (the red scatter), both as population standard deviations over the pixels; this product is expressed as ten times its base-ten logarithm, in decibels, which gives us -3.0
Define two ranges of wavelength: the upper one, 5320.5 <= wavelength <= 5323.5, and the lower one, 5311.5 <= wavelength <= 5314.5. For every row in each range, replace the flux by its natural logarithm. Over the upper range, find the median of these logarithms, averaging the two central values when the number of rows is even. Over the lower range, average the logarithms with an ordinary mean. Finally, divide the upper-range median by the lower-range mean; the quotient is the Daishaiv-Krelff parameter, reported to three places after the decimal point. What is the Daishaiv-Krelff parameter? 0.979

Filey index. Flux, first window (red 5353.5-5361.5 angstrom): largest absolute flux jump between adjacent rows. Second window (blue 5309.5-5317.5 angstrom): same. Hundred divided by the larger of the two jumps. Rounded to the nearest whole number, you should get 59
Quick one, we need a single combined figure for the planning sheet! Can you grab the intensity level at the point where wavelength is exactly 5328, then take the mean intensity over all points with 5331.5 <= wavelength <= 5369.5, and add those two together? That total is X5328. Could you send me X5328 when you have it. 40.0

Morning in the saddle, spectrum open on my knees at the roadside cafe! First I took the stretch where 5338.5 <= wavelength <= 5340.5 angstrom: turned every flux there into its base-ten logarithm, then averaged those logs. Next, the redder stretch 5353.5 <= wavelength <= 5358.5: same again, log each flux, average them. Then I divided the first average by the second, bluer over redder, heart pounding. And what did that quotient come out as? 1.00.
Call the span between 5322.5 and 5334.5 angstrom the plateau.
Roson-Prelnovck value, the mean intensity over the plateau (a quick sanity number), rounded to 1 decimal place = 20.2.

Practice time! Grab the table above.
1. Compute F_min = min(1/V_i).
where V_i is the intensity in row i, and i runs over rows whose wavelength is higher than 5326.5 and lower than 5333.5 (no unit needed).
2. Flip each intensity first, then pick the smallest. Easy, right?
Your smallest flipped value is 0.0474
